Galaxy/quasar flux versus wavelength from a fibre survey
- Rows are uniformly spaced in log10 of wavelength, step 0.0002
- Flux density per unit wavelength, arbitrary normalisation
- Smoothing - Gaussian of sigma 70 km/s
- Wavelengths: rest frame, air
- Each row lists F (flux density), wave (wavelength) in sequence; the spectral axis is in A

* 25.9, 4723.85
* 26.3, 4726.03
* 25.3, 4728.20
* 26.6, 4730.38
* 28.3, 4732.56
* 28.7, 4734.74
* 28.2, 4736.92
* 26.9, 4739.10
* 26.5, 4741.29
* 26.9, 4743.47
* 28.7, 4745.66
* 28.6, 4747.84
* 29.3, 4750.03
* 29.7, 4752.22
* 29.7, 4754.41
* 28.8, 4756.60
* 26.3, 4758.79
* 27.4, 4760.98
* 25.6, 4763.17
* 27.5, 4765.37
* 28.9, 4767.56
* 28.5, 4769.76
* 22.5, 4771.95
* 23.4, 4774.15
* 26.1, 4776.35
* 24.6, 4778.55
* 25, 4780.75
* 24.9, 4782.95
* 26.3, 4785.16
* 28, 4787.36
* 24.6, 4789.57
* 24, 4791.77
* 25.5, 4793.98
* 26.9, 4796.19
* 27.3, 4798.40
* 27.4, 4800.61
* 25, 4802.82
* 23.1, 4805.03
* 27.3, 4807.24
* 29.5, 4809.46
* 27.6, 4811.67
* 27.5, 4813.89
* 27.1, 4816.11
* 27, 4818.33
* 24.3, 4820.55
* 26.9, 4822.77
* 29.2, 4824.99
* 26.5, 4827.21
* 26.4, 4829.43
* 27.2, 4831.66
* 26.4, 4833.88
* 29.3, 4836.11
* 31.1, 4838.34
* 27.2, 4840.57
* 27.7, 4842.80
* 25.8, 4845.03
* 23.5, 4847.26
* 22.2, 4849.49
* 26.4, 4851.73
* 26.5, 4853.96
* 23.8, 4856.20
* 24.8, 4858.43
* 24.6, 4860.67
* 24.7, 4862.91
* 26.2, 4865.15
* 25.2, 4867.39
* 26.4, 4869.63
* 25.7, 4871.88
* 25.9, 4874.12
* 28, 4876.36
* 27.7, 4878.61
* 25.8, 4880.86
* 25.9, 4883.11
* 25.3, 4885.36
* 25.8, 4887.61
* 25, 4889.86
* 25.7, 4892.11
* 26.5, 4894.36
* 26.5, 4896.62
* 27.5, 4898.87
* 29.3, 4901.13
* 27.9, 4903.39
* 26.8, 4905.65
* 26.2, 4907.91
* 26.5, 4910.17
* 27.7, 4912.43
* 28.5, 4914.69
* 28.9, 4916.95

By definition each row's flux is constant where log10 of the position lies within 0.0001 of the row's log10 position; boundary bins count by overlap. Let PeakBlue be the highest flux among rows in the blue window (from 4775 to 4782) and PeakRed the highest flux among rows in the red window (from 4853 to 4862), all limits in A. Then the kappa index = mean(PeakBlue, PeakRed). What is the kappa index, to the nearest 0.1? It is 26.3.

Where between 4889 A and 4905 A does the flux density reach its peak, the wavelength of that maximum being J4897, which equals 4901.13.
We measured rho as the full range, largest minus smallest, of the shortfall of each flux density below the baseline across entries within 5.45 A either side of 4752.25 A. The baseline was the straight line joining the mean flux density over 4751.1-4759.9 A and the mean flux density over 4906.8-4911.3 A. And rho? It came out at 1.2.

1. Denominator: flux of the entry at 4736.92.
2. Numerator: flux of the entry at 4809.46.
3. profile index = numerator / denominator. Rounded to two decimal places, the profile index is 1.05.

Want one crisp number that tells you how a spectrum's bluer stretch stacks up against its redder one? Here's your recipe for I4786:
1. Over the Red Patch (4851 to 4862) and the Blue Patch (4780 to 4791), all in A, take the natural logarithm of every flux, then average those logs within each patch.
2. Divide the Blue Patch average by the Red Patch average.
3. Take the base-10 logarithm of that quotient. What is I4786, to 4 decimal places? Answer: 0.0028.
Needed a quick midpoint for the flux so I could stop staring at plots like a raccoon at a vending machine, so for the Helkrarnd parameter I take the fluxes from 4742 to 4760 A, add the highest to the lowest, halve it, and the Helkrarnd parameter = 28.0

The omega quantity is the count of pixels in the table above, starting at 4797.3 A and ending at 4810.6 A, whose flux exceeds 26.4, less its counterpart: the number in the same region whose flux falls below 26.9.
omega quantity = 2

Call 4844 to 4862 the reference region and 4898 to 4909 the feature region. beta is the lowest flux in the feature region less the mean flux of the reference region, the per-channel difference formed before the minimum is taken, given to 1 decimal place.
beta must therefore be 1.5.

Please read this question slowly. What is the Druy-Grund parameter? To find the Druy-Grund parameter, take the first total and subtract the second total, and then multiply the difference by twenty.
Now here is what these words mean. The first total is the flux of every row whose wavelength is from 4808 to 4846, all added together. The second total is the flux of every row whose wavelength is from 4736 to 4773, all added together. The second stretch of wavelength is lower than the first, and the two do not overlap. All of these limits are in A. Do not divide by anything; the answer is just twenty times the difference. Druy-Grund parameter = -66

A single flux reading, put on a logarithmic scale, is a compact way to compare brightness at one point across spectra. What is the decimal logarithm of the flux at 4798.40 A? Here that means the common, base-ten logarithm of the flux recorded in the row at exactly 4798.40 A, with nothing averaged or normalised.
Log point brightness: 1.436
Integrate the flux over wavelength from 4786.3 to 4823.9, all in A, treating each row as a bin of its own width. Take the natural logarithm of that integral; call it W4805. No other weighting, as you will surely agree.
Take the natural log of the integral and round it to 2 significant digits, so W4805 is 6.9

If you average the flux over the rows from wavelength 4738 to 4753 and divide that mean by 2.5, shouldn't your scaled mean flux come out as 11.2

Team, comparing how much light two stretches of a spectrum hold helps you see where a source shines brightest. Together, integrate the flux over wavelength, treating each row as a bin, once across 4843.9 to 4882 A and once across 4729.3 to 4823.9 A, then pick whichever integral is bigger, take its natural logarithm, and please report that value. 7.8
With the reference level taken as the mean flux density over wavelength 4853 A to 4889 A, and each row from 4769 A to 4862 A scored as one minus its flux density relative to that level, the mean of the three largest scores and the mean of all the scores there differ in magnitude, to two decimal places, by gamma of 0.14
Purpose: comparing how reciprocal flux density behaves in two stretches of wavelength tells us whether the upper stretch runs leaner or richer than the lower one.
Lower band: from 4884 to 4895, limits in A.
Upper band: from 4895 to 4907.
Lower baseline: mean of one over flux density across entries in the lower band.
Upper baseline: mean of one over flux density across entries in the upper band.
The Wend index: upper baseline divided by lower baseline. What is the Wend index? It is 0.93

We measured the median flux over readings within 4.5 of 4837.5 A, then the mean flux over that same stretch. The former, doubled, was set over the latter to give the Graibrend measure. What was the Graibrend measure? 1.982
